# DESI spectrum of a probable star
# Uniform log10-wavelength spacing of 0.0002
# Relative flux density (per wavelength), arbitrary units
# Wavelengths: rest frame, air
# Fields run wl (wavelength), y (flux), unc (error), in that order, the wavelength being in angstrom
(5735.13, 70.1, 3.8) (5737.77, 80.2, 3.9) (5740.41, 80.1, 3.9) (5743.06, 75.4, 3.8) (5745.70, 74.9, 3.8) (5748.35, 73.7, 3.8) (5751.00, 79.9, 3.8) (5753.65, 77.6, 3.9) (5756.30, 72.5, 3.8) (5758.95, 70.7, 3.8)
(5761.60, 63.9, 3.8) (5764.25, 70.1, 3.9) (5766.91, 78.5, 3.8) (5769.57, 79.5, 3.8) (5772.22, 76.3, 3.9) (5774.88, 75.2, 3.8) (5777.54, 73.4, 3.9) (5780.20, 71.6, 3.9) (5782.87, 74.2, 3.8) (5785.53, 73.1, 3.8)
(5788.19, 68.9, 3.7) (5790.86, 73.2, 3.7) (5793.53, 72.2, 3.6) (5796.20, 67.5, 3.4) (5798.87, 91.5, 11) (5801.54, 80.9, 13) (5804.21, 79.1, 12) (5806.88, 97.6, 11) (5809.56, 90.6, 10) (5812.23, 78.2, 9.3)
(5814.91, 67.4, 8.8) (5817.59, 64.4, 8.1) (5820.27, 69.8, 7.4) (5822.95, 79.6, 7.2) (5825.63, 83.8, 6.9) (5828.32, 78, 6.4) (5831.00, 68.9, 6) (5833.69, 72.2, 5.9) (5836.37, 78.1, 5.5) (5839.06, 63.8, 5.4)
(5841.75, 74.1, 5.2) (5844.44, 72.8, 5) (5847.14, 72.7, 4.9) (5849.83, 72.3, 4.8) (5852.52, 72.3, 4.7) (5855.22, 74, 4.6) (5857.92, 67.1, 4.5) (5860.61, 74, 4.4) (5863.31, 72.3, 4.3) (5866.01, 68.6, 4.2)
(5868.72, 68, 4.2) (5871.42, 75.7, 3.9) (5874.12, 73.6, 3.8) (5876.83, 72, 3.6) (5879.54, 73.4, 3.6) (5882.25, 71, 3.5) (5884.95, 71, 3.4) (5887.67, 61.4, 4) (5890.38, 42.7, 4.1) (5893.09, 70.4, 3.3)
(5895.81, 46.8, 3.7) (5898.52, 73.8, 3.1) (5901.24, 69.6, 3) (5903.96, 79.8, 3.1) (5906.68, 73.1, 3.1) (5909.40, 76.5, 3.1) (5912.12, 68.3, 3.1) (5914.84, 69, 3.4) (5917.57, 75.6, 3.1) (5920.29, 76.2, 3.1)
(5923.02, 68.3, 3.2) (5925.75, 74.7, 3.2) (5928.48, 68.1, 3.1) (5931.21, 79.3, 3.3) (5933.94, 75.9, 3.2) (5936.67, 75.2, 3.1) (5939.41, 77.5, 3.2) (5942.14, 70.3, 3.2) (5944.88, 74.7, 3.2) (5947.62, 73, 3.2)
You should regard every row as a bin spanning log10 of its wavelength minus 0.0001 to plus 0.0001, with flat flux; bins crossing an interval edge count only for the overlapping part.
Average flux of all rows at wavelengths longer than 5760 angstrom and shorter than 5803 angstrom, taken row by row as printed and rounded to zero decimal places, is 74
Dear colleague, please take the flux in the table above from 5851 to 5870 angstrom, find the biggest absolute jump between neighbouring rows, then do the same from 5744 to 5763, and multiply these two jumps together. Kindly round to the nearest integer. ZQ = 47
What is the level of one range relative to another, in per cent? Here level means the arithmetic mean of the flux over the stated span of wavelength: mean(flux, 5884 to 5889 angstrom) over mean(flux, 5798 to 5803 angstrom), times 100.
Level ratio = 77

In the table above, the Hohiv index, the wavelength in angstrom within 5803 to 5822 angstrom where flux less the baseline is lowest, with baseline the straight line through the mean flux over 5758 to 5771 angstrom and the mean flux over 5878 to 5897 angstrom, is 5817.59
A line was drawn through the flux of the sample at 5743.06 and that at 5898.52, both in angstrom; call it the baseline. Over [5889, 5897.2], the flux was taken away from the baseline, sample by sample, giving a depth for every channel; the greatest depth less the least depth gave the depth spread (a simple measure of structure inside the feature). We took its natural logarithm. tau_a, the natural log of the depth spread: 3.32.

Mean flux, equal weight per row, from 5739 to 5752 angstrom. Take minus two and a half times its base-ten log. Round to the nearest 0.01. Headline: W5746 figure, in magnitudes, -4.71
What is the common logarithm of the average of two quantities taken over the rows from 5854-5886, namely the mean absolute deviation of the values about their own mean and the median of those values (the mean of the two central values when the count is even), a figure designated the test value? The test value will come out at 1.57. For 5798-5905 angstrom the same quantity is 1.60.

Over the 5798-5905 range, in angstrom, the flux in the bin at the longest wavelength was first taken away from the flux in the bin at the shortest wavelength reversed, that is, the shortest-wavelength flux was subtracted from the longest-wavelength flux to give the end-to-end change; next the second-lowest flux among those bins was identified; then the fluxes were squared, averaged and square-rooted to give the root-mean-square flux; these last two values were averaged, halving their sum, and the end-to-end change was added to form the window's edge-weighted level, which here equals 48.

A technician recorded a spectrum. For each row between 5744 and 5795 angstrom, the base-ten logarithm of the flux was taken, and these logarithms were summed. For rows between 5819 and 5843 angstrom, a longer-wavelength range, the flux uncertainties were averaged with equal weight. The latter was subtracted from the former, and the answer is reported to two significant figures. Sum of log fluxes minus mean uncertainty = 29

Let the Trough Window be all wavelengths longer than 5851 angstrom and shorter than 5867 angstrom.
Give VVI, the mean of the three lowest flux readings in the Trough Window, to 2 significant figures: 69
